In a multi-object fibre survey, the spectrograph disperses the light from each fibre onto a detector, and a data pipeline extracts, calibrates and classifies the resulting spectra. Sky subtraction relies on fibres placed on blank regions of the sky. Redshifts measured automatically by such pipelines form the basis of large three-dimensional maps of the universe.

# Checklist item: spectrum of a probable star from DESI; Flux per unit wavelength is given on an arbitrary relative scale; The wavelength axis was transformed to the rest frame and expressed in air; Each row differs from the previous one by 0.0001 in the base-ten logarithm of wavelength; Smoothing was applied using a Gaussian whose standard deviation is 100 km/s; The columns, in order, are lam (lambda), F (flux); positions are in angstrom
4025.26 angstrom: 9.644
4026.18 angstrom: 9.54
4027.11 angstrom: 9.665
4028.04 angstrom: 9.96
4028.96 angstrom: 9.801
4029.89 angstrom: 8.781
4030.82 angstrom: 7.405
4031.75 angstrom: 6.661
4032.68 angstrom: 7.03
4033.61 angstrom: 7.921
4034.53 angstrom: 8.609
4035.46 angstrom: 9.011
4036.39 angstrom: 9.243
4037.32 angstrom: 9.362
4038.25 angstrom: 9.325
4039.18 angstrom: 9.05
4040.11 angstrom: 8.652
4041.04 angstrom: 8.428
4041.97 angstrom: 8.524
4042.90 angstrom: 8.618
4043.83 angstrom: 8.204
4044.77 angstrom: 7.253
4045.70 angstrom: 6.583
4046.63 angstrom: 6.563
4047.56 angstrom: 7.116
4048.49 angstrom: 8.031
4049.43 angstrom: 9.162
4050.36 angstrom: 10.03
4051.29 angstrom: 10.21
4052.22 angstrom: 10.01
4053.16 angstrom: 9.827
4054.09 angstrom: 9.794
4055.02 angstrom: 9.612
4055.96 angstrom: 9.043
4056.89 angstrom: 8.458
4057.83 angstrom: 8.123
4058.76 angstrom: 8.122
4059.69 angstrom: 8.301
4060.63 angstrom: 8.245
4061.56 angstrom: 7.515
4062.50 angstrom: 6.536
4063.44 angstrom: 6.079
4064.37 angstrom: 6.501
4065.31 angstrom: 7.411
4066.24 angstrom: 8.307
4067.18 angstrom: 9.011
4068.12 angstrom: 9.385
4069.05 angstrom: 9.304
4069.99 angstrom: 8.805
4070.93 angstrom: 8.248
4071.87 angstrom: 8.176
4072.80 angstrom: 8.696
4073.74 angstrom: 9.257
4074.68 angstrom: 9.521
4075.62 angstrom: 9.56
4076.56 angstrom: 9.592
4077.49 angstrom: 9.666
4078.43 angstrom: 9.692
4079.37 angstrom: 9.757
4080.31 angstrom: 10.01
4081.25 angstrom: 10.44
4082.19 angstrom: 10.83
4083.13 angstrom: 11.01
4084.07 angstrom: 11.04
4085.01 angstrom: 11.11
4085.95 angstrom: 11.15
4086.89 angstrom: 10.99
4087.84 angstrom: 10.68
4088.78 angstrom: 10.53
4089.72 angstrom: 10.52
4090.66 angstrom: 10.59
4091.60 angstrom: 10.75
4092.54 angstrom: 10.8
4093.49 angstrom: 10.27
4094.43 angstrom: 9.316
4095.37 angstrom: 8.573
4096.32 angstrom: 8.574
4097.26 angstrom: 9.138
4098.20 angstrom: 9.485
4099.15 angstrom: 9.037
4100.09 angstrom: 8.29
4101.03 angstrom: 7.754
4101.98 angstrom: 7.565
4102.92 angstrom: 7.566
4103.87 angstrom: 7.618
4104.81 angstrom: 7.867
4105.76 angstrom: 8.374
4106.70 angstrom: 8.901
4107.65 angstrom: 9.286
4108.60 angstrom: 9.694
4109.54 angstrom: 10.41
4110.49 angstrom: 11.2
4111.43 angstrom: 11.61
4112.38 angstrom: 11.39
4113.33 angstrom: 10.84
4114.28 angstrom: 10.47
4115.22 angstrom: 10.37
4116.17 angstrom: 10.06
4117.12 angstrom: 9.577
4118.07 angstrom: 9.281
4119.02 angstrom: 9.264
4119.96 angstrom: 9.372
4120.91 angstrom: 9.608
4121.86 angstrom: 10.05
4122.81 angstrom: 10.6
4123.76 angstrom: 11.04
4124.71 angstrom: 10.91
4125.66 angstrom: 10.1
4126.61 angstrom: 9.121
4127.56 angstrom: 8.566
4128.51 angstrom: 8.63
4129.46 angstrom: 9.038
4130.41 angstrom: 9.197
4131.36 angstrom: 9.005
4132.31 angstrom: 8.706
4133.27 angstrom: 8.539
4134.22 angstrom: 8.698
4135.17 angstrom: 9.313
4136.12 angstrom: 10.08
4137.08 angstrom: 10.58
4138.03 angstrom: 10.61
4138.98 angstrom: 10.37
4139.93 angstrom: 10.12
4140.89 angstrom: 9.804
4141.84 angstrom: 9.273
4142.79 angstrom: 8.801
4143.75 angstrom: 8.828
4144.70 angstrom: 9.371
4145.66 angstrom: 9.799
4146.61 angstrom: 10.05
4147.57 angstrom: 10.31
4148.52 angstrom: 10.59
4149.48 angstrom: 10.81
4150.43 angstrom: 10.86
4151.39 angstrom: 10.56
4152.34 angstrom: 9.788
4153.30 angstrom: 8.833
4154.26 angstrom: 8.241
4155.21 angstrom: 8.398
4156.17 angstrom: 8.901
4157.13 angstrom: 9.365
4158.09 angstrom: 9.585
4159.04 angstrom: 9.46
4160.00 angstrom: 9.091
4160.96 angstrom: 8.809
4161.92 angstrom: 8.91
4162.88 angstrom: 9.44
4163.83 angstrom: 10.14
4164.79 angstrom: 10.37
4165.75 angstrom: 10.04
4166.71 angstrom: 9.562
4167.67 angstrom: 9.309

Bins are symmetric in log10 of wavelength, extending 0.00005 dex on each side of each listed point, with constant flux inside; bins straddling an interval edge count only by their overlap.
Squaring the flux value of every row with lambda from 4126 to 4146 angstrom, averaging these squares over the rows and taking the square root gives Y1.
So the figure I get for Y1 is 9.4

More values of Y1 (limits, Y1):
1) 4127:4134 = 8.8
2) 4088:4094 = 10.6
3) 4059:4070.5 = 8.0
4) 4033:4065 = 8.5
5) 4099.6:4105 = 7.8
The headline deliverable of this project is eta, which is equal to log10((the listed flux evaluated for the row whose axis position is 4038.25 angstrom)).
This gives 0.97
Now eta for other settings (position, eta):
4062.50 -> 0.82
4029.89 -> 0.94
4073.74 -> 0.97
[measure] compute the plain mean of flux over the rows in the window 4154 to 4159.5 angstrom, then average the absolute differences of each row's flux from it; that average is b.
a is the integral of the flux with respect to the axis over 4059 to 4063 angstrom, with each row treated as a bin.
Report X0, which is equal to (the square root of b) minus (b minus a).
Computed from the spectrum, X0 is 31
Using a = 31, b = 0.5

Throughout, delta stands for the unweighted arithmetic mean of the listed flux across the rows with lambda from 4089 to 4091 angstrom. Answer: 10.6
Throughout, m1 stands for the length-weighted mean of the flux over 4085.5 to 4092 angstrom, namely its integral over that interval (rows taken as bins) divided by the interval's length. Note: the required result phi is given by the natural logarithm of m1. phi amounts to 2.37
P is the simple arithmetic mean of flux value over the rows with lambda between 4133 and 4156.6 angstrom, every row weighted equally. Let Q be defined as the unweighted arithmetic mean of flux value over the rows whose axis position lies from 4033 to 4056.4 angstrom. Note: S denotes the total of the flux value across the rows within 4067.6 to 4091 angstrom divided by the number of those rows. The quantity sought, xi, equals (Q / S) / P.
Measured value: 0.091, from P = 9.66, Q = 8.7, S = 9.94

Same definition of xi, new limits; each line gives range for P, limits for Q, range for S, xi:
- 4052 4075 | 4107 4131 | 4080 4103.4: 0.120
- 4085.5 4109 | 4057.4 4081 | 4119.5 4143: 0.095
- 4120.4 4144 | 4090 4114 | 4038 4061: 0.114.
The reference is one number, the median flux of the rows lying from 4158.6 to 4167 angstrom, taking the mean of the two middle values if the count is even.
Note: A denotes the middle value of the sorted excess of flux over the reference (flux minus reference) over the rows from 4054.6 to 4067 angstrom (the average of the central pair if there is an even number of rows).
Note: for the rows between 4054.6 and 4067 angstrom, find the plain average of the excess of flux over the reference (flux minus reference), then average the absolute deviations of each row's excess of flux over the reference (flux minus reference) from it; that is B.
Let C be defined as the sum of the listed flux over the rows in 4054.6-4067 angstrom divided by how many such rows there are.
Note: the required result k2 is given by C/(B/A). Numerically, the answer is -13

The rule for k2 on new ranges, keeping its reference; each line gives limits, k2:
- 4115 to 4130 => 2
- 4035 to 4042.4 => -12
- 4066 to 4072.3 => -13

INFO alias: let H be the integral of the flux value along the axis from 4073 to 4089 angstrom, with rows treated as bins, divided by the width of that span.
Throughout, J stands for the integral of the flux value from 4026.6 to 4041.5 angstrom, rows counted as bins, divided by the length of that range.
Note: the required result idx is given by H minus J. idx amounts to 1.6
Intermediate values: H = 10.3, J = 8.7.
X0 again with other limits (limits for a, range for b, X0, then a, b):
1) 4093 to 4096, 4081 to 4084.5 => 28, 28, 0.2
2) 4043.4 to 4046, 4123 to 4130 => 19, 19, 0.9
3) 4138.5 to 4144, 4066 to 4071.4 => 53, 53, 0.4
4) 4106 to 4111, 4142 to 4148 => 49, 49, 0.5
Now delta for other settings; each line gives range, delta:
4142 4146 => 9.2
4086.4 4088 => 10.8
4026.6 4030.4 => 9.6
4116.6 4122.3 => 9.5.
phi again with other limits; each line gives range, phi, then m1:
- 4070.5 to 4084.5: 2.27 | 9.7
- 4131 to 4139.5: 2.26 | 9.6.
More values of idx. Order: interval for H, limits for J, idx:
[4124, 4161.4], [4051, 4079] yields 0.8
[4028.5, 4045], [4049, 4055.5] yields -1.4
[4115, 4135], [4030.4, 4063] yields 1.1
